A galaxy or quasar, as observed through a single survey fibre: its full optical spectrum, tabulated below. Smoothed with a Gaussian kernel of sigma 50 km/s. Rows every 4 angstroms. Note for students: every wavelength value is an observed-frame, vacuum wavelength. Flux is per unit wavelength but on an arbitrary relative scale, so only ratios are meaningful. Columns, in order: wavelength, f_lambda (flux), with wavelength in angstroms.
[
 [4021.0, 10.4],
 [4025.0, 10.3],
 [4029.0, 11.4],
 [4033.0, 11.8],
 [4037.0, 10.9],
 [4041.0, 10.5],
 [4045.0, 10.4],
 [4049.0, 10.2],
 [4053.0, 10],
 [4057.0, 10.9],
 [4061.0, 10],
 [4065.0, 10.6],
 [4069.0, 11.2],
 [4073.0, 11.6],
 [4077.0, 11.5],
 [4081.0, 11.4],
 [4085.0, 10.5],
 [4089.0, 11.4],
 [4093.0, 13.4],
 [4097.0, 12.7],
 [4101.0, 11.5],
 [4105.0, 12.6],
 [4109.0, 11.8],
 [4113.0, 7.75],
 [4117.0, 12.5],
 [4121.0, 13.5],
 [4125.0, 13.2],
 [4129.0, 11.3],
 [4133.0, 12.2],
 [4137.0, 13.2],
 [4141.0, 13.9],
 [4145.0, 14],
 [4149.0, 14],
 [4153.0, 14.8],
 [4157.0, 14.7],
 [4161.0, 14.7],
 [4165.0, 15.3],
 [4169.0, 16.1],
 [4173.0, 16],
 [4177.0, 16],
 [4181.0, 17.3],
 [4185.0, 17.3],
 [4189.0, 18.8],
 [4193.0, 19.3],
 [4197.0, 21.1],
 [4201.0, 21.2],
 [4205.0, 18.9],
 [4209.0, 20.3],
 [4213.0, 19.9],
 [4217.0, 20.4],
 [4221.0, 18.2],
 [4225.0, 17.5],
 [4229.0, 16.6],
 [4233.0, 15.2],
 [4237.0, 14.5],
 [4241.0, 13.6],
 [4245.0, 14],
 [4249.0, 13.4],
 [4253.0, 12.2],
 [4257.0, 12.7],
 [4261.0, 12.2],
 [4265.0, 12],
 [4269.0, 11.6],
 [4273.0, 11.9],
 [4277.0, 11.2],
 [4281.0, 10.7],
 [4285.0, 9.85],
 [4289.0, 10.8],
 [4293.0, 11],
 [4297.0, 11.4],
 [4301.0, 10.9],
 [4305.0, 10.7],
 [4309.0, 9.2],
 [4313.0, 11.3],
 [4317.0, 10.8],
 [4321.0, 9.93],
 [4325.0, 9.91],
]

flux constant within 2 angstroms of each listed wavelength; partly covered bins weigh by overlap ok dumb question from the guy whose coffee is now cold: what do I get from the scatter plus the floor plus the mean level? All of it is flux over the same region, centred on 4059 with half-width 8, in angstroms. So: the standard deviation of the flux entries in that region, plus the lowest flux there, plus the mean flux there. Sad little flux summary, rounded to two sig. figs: 21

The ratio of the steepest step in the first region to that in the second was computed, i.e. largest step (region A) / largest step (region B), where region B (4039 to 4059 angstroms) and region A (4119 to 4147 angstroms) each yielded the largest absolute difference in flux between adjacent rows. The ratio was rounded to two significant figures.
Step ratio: 2.1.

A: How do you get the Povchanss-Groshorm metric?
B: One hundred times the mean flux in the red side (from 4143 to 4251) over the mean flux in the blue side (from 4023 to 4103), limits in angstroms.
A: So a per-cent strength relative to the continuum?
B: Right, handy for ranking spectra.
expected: 151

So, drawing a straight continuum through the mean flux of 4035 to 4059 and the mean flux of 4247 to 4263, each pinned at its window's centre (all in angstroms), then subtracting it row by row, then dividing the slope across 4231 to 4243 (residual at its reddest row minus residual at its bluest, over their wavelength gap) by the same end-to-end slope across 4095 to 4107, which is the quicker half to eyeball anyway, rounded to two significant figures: 9.2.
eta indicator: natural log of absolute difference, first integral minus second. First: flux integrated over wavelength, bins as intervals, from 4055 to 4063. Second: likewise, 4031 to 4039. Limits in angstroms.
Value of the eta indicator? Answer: 2.0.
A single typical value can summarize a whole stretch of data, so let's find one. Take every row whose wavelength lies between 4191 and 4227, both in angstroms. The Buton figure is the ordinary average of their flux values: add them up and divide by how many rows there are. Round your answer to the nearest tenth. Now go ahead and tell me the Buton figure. 19.6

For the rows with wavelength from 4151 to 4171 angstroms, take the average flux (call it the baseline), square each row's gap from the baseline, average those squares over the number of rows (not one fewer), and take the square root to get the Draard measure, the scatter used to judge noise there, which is 0.54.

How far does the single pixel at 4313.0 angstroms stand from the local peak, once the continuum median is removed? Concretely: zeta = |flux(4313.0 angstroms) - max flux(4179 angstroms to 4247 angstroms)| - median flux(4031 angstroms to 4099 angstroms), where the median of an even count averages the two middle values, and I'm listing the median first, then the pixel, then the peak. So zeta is -1.0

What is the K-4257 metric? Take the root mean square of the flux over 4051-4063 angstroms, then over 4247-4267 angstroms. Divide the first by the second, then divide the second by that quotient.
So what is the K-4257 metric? 15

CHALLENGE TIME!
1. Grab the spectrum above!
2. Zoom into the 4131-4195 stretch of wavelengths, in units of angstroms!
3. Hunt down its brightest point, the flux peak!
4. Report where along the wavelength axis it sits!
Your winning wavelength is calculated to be 4193.0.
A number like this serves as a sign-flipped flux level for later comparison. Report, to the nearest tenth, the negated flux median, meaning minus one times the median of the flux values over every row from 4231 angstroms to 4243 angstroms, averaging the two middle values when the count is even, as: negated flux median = -14.5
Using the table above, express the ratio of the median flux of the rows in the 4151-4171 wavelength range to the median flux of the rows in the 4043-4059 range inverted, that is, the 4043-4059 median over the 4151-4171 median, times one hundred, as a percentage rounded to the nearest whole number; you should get 70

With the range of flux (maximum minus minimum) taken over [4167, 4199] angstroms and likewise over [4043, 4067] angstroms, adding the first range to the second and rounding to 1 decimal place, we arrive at 6.0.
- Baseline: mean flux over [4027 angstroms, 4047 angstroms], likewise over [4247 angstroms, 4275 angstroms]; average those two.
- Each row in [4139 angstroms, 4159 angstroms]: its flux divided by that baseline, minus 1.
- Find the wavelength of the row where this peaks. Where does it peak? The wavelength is 4153.0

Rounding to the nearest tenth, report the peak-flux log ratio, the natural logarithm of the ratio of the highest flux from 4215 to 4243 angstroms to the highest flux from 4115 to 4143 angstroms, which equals 0.4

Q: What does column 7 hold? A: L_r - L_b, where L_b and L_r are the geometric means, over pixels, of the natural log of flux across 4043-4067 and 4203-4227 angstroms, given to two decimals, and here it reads 0.62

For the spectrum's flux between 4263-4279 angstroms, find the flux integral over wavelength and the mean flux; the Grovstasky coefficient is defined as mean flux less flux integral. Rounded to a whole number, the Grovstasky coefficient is -175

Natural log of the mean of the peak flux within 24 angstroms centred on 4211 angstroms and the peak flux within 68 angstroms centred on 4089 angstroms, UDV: 2.85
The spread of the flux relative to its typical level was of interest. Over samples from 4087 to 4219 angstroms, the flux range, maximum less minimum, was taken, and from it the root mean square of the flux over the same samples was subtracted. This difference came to -2.1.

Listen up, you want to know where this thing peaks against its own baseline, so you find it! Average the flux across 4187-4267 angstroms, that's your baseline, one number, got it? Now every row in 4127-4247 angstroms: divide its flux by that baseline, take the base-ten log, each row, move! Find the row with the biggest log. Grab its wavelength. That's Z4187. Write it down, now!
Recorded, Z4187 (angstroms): 4201.0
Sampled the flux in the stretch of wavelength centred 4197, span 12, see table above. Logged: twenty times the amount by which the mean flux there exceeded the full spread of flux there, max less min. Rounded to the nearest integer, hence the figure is 373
